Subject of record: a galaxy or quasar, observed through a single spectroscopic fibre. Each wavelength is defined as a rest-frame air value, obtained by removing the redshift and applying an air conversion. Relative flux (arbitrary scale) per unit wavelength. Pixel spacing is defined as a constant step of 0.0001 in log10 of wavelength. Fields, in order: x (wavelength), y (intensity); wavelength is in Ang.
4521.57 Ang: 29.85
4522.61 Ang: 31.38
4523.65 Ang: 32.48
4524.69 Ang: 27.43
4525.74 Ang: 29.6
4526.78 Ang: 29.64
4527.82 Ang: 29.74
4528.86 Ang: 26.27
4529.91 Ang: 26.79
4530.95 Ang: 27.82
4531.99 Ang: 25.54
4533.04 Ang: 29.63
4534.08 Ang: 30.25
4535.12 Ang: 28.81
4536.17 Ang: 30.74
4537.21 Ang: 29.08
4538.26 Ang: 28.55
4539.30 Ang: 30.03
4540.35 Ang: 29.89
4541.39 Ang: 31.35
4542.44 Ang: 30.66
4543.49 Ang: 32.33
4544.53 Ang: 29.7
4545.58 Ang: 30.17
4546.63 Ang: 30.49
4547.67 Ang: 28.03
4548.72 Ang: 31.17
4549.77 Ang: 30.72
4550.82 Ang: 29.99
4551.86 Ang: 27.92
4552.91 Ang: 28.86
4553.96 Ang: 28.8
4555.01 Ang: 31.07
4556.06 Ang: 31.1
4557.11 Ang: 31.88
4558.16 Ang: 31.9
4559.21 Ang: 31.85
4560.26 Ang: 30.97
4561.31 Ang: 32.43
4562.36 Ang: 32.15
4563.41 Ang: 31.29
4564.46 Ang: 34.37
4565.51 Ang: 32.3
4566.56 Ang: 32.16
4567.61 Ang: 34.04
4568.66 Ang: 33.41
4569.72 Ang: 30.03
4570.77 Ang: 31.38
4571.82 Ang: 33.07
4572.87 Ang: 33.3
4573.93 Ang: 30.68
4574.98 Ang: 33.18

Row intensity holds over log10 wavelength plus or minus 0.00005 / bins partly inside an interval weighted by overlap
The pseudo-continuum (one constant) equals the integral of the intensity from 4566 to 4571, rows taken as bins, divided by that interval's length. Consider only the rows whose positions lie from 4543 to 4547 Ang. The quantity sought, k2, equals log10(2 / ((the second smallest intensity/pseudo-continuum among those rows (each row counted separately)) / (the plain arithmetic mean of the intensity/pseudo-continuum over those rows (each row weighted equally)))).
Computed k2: 0.308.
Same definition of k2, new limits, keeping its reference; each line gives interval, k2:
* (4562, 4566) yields 0.306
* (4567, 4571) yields 0.312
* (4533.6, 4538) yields 0.310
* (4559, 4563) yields 0.301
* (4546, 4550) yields 0.295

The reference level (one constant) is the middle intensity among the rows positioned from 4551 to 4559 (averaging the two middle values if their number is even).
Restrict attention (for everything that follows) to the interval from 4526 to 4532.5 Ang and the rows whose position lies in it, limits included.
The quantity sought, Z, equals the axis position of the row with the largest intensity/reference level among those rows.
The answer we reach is 4527.82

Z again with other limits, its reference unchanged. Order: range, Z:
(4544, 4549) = 4548.72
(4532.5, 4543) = 4541.39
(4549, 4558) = 4557.11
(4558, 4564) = 4561.31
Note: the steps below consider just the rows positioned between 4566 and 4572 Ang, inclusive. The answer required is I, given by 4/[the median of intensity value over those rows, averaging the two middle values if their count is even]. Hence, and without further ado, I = 0.123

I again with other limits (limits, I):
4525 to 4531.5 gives 0.139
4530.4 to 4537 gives 0.137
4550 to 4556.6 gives 0.136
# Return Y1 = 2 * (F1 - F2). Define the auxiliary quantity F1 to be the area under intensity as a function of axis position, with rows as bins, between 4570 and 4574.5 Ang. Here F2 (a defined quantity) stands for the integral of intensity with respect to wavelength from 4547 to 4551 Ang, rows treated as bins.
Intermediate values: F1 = 144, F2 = 120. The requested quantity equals 48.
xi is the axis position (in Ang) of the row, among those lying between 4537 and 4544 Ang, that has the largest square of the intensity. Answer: 4543.49 Ang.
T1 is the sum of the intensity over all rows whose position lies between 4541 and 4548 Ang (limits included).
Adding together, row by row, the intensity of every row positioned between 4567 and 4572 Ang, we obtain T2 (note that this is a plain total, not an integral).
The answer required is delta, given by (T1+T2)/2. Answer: 187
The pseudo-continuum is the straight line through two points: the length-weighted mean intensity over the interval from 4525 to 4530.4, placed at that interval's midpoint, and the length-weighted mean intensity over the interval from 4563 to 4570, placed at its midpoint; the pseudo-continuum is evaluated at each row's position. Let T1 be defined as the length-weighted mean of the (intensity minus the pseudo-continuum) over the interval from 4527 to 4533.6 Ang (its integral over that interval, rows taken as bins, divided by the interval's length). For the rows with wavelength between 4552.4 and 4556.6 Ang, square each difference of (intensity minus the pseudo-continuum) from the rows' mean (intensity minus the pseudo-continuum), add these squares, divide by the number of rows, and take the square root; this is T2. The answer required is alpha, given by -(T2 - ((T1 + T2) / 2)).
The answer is -0.9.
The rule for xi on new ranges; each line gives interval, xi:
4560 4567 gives 4564.46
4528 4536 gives 4534.08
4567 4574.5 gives 4567.61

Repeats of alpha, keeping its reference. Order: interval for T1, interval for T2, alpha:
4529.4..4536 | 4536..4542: -0.7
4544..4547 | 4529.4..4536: -0.8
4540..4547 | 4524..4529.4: -0.4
